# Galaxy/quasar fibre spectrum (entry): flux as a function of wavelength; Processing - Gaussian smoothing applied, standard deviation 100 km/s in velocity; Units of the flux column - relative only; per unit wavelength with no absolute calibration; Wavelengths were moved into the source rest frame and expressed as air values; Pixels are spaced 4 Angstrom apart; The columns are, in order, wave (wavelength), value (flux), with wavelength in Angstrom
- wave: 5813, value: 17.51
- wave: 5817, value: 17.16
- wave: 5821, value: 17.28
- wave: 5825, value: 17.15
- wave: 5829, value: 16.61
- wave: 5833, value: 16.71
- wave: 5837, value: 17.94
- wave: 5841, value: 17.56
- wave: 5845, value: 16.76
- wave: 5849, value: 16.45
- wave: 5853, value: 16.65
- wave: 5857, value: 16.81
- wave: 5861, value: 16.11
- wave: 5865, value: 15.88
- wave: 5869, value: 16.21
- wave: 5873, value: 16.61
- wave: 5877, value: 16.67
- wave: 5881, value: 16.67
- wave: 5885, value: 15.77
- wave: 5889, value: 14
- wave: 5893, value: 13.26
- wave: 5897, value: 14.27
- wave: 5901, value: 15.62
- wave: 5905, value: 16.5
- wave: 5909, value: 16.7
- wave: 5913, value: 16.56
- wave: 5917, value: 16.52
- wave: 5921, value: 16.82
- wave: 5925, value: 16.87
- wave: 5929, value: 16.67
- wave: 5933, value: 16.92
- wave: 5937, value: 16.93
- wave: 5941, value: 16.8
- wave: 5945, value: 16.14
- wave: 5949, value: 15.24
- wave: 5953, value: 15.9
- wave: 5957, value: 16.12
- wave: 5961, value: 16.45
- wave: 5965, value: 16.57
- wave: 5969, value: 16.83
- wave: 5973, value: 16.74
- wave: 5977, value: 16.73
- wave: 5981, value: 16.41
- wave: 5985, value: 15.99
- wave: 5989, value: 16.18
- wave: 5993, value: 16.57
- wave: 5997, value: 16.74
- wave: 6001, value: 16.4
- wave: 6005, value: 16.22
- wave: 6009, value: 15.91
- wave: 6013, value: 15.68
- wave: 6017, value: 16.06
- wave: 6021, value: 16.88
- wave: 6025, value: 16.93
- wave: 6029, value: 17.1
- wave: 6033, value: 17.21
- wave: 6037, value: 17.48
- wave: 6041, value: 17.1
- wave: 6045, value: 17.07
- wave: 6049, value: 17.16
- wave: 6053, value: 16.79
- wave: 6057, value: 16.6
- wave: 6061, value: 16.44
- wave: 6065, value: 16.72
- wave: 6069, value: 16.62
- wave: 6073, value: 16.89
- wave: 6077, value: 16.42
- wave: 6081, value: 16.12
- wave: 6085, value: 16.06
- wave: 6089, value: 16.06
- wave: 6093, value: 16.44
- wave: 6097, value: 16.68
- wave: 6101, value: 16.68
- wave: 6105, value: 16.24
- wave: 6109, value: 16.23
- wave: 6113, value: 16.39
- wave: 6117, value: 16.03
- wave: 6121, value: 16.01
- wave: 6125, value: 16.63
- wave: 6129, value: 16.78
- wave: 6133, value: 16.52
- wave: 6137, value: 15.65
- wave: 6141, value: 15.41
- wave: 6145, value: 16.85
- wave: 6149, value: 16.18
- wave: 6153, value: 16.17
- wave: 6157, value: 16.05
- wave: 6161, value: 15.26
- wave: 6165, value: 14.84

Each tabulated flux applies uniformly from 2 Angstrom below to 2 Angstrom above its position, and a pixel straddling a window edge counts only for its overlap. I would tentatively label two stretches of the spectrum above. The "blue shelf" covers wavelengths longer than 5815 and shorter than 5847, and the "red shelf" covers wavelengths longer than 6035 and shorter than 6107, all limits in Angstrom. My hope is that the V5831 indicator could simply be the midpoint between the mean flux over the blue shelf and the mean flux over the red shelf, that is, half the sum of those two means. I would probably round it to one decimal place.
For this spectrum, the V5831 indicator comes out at 16.9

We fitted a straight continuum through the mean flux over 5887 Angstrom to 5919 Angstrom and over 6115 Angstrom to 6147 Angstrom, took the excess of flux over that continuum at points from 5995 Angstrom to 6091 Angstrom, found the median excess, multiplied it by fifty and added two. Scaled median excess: 36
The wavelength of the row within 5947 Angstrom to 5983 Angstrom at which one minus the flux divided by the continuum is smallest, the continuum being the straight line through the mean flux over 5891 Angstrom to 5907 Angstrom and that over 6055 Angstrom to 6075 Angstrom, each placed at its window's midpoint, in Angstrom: 5969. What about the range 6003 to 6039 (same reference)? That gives 6037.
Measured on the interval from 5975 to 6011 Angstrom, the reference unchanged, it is 5977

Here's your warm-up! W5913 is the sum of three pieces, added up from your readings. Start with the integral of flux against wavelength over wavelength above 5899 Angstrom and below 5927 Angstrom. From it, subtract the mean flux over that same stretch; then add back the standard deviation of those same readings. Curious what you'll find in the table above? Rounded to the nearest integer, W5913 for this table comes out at 446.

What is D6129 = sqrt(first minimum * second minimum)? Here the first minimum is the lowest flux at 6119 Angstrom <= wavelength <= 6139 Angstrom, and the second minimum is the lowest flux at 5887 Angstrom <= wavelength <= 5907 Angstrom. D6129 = 14.4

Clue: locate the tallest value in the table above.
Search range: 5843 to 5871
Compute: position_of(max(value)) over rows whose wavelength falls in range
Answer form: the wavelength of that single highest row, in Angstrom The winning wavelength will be 5857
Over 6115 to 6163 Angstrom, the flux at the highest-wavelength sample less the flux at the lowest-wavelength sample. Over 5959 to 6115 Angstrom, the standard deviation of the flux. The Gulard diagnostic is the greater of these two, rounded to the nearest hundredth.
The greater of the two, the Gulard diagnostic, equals 0.40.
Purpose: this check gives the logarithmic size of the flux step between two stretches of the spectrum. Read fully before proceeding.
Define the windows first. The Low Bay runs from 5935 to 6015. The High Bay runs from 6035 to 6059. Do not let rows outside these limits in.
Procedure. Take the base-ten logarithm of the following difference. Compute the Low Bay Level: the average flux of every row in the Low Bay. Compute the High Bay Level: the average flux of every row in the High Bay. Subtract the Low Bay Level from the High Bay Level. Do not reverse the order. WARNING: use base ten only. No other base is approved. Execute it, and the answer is -0.2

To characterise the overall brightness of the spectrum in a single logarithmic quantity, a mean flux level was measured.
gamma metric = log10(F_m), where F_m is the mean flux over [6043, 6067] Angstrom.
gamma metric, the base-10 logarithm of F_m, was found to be 1.225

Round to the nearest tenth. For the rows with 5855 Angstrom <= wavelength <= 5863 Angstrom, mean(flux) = 16.5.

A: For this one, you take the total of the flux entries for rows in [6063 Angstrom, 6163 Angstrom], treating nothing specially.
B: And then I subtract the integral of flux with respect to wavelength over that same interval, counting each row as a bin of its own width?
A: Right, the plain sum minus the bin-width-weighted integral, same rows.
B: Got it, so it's -1221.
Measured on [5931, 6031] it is -1231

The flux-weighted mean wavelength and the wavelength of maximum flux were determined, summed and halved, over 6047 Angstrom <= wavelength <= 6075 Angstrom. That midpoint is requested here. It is 6055.0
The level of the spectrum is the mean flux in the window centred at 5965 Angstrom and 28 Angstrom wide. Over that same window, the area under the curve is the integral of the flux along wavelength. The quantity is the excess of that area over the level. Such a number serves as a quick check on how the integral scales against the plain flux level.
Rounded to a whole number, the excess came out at 445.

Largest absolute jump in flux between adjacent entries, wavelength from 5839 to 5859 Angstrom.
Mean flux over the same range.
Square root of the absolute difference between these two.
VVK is 4.01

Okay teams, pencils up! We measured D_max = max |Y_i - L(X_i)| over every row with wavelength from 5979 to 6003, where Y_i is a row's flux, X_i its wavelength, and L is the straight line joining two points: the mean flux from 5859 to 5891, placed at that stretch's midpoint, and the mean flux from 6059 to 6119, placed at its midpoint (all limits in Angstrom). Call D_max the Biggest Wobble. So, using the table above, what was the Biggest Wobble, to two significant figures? 0.52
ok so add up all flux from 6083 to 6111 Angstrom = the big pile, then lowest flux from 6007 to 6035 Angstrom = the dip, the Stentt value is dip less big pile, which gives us -99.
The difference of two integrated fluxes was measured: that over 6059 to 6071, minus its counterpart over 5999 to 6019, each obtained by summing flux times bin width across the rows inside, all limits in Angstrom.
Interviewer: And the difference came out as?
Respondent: -122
